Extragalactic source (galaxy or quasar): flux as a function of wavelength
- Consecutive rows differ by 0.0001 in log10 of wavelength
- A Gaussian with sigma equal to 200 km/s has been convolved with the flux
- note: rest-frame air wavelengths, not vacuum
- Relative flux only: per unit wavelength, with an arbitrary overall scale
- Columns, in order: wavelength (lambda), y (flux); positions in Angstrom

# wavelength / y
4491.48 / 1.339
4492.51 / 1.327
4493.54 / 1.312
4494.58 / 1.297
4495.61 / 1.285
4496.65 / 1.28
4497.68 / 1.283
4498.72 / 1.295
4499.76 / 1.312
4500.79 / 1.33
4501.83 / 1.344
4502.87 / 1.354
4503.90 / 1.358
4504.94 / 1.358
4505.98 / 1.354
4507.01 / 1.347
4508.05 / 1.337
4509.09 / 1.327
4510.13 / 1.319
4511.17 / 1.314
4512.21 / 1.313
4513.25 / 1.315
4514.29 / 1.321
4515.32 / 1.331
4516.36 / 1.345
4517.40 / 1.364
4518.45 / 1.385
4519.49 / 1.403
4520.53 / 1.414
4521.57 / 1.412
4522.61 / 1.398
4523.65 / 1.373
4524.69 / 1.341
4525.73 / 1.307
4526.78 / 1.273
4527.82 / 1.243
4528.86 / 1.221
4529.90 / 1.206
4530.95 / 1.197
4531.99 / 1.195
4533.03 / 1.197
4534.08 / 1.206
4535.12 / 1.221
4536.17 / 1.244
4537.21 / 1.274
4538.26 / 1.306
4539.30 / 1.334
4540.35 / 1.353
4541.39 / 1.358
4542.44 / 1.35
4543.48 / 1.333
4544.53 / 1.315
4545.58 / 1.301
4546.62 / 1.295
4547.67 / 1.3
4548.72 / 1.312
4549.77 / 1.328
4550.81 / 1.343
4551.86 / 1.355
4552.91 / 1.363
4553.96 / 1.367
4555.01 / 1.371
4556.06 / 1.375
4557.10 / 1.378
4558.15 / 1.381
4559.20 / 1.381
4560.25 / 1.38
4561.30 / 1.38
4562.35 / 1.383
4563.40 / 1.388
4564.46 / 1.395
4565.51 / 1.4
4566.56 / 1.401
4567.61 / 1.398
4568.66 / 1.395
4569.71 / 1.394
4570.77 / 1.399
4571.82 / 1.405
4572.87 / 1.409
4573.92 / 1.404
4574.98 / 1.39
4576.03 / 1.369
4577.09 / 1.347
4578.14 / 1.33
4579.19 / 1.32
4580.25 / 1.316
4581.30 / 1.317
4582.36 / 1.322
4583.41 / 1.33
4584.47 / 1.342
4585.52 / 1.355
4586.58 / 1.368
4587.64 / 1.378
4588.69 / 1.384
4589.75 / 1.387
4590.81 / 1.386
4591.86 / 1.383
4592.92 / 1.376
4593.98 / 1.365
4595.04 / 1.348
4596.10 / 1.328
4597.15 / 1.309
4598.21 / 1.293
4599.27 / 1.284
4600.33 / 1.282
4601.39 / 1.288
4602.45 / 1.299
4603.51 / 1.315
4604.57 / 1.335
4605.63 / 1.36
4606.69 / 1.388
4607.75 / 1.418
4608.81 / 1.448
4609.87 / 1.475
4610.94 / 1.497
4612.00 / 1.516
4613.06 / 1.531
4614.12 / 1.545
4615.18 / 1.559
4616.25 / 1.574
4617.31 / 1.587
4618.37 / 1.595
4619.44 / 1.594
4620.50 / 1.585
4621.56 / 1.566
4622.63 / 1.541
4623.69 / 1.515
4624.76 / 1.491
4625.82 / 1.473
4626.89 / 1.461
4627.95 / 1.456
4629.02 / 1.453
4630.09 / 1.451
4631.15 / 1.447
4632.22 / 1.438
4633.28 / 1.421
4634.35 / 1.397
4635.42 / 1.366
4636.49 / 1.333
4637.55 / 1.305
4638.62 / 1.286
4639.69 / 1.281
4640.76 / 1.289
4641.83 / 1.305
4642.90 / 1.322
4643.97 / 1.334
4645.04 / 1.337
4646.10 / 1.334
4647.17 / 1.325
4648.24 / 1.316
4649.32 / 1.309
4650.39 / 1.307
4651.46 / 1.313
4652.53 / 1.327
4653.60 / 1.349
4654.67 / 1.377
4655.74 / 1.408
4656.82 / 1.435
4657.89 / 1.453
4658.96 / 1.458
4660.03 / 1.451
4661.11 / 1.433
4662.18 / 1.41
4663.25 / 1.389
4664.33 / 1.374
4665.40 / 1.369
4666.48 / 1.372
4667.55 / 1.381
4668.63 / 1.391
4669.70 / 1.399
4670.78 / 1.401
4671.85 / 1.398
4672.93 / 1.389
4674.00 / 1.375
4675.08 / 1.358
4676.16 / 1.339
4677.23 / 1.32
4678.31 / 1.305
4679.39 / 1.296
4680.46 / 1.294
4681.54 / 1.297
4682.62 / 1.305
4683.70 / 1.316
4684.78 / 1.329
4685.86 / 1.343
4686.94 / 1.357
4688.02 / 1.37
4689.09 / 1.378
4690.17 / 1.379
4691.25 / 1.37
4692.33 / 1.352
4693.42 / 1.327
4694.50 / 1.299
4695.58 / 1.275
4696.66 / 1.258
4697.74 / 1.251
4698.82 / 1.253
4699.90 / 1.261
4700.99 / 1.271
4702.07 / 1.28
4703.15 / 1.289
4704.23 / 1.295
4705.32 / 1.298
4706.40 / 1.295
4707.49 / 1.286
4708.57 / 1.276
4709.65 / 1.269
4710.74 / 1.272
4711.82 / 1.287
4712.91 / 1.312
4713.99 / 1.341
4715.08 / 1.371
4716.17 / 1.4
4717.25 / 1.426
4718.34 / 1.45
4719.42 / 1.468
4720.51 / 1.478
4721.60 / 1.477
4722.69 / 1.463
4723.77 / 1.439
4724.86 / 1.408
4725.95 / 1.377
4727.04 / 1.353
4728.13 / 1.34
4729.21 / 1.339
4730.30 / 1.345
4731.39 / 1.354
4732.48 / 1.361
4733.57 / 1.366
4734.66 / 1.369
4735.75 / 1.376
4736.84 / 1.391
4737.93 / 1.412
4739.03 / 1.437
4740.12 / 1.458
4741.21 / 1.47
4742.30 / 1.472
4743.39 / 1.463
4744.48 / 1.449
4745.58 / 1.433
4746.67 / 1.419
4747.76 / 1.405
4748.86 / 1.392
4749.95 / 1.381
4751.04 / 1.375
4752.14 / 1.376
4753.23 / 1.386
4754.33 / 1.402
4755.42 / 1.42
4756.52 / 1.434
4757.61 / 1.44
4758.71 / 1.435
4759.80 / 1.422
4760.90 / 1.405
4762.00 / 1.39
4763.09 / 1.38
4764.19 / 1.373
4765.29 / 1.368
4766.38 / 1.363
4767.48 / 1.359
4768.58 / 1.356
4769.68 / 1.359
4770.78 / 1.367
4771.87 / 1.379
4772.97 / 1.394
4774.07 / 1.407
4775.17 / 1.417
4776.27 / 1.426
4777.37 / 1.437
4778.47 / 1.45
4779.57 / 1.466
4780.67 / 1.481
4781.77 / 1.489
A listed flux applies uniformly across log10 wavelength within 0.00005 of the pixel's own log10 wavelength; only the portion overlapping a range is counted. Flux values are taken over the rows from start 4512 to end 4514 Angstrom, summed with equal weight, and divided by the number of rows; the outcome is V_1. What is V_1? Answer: 1.31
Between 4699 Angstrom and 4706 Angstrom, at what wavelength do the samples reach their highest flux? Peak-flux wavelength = 4705.32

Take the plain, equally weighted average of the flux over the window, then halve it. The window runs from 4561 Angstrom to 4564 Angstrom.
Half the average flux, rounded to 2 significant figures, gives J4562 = 0.69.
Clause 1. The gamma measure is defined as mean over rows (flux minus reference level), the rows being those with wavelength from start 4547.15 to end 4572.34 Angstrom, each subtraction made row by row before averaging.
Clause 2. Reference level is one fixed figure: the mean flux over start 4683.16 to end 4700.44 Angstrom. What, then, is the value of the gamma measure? 0.054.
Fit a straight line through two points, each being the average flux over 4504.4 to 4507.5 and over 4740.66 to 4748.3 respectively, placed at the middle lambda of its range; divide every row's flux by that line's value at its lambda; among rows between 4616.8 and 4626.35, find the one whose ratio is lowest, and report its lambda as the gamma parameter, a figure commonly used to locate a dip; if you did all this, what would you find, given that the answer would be 4625.82 Angstrom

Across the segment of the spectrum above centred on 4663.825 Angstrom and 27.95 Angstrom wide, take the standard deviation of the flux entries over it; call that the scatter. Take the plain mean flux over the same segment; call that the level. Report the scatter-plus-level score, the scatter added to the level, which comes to 1.43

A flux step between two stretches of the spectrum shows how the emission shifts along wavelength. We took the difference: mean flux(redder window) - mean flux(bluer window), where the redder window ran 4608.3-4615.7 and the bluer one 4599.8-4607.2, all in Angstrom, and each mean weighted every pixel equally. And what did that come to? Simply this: 0.19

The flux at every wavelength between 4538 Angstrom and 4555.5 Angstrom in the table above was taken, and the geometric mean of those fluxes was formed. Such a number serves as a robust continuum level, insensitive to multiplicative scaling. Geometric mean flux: 1.334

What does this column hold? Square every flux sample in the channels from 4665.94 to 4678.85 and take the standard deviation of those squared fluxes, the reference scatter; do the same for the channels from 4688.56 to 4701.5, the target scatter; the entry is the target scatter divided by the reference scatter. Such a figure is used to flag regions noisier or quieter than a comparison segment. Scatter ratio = 1.6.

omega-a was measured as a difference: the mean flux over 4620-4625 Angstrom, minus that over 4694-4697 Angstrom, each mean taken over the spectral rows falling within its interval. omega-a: 0.26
